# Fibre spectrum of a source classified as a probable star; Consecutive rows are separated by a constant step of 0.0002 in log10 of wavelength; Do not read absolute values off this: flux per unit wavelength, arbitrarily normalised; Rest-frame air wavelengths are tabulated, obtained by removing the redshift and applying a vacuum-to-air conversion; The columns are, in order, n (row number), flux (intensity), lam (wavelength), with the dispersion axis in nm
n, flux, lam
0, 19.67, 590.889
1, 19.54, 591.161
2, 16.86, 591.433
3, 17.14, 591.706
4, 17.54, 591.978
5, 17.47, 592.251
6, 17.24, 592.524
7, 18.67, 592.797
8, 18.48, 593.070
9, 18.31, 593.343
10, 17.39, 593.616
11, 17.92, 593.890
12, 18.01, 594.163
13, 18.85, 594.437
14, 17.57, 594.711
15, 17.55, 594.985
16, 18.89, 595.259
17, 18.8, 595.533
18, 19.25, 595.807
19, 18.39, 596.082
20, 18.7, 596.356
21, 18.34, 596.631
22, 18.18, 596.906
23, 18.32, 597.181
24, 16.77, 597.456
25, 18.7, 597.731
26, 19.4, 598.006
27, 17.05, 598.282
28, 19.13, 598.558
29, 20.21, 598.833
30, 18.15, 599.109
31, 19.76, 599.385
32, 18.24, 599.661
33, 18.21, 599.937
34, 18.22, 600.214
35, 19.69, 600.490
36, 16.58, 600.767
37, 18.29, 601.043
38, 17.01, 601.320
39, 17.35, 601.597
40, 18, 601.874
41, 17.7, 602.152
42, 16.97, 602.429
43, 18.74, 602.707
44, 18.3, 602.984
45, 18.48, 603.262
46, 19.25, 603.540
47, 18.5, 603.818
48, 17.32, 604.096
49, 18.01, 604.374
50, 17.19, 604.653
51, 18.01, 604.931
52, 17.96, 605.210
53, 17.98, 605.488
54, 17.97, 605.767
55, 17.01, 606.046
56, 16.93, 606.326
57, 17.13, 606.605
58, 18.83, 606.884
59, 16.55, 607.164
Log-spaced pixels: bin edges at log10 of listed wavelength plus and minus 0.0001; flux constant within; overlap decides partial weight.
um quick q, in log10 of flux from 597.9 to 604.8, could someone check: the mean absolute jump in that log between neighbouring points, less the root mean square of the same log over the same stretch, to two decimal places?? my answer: -1.23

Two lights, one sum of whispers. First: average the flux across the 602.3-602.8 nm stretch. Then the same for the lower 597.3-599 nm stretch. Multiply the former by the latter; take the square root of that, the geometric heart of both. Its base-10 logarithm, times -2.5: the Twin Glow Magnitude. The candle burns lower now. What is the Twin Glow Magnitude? -3.15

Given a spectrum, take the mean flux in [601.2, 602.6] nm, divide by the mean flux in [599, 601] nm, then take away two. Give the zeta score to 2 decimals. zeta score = -1.05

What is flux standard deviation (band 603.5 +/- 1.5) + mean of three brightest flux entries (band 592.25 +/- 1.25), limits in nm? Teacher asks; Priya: 19.6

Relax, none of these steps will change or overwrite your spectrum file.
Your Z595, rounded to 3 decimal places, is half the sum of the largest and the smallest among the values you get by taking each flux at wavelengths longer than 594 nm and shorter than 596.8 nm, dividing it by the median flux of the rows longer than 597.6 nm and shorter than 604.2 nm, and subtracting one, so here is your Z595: 0.007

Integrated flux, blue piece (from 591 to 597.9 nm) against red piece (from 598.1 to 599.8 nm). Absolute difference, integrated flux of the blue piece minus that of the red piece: 93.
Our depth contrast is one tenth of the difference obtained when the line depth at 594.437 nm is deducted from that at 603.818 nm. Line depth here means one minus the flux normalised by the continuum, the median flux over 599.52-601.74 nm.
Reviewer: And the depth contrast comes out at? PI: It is 0.0019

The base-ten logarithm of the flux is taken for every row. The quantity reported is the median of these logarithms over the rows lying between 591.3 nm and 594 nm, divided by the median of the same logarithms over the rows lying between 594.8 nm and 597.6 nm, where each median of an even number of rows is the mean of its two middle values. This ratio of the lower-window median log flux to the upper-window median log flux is 0.98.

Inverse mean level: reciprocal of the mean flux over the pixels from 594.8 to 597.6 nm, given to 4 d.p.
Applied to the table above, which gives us 0.0546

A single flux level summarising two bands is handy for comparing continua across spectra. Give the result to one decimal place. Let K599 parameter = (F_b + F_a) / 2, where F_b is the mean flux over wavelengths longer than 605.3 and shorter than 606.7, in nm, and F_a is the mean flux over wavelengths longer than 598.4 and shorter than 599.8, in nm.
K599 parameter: 18.3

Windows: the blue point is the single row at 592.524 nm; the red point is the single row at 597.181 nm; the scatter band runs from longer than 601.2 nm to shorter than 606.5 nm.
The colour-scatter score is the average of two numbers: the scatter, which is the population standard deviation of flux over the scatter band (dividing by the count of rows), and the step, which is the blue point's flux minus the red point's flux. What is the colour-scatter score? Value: -0.22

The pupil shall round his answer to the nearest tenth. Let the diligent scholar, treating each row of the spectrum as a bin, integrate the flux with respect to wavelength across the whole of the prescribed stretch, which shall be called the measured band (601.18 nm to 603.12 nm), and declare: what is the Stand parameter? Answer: 34.4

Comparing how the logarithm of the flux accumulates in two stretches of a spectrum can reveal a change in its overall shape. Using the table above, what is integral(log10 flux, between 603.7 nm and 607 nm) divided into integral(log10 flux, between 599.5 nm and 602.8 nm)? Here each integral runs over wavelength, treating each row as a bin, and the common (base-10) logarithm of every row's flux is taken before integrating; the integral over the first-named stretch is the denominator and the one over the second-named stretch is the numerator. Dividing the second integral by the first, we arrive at 1.00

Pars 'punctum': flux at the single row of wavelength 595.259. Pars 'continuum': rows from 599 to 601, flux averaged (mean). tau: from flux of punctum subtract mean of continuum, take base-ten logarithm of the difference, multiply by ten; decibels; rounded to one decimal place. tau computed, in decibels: -3.2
